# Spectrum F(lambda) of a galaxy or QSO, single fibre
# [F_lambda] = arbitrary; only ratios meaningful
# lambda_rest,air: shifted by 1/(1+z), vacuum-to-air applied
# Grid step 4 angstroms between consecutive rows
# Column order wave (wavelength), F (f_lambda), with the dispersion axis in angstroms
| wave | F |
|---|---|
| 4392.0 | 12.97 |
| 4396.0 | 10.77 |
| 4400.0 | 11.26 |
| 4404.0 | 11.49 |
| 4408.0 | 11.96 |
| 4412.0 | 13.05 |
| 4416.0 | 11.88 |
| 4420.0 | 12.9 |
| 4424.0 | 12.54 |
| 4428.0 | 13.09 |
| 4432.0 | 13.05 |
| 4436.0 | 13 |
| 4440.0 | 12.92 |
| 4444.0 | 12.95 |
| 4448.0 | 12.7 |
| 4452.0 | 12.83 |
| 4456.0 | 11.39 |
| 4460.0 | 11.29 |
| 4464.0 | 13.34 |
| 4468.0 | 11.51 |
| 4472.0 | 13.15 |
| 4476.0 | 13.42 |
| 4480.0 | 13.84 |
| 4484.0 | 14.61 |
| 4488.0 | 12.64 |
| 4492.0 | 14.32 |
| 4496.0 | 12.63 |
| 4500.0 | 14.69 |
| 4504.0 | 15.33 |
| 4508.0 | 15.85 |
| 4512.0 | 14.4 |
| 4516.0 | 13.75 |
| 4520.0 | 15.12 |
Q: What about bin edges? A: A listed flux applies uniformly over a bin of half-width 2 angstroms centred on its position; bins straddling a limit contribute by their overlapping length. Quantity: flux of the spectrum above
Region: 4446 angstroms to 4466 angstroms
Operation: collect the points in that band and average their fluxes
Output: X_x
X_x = 12.3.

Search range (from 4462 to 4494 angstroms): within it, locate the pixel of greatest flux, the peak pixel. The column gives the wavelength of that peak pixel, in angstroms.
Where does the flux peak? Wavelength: 4484.0 angstroms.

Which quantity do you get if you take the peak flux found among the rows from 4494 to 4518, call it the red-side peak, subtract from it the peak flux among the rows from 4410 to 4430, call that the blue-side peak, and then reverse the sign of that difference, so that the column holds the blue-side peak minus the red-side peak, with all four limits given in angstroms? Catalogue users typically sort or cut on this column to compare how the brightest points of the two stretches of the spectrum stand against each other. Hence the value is -2.76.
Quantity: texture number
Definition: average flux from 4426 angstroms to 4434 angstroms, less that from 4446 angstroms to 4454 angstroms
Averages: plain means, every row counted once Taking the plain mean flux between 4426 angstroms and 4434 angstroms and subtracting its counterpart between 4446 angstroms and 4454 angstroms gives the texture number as 0.3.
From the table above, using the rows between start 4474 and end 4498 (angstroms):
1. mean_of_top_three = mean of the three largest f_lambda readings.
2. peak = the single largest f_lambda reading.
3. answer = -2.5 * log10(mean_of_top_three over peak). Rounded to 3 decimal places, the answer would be 0.027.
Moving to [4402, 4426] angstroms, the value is 0.018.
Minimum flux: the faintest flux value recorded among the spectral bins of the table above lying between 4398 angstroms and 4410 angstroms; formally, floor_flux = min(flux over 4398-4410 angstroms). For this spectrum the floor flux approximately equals 11.26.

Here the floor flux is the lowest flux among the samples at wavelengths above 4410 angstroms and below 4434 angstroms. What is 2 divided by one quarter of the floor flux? 0.67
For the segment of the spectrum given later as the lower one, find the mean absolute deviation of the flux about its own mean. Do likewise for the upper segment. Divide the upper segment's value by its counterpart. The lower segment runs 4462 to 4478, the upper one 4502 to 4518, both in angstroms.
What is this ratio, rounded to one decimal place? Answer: 1.1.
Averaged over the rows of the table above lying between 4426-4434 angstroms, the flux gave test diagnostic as 13.1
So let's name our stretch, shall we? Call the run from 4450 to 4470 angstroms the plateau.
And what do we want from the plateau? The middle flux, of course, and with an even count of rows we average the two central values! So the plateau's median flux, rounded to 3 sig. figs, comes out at 11.5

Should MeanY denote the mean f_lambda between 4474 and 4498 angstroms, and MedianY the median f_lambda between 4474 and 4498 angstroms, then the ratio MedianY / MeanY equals 1.00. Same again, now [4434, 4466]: 1.03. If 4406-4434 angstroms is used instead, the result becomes 1.02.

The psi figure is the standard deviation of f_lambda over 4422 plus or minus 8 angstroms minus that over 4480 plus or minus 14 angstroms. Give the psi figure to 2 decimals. -0.52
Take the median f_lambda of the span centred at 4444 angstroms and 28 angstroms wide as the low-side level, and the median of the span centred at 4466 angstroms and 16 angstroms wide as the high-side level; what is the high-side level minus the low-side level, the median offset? -0.6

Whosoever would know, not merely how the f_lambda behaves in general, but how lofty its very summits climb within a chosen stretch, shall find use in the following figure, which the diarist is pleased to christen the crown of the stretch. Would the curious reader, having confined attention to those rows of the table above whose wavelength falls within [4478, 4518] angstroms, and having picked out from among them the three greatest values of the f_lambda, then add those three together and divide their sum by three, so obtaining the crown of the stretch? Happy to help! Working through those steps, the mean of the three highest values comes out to 15.3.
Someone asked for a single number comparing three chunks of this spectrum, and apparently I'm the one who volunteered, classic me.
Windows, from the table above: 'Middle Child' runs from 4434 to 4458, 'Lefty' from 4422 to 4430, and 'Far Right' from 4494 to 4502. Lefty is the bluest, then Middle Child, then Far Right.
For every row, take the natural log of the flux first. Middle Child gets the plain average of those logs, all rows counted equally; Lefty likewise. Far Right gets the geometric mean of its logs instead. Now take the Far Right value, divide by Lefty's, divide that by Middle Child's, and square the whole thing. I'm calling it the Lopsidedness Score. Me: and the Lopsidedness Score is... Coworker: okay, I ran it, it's 0.163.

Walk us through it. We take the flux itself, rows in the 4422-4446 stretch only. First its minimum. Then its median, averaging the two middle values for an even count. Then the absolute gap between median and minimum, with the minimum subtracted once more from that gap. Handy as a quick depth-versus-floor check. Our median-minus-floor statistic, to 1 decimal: -12.1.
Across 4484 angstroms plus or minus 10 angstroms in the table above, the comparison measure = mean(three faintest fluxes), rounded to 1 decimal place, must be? 13.3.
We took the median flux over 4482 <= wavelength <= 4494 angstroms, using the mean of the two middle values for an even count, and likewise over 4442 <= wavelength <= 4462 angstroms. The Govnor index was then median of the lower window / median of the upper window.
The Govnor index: 0.89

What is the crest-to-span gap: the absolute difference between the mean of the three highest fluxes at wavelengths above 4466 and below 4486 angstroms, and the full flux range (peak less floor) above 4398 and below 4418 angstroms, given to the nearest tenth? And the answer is 12.2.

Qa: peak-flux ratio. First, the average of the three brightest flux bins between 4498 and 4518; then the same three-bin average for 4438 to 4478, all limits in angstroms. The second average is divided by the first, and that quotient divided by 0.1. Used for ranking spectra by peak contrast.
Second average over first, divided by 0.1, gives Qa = 8.70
